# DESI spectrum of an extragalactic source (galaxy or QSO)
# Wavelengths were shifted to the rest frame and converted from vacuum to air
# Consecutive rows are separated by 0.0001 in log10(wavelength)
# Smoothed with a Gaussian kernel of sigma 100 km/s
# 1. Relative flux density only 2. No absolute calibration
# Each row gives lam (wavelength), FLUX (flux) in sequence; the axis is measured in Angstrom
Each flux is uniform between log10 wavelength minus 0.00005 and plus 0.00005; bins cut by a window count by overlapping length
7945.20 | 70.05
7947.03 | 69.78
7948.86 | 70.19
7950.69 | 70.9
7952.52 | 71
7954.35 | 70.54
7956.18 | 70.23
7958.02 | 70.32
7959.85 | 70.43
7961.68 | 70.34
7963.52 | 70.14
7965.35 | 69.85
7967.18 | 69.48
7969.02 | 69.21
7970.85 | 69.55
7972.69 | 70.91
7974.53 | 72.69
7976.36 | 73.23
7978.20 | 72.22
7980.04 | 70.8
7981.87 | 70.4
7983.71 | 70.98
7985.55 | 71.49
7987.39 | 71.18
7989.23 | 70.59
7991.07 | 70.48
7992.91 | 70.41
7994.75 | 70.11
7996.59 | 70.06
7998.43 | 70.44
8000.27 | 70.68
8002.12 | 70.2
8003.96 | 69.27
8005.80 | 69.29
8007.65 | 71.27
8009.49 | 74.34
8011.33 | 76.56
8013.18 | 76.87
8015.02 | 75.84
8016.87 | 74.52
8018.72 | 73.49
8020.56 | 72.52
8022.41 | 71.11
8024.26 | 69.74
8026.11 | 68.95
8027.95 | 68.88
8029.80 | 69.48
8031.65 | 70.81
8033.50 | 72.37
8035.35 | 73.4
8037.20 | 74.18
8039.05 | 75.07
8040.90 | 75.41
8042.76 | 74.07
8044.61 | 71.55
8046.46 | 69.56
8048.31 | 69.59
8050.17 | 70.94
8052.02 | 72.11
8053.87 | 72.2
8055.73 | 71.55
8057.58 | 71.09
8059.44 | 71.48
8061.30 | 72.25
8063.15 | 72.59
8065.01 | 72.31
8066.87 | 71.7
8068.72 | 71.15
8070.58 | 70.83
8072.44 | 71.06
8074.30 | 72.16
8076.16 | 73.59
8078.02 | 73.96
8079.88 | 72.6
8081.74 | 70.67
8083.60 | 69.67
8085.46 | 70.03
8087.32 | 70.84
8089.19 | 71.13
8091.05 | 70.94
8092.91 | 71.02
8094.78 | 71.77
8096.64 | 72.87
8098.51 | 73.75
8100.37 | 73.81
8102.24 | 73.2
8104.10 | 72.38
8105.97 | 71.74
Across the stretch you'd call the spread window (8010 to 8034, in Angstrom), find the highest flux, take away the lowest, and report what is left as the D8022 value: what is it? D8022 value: 8.0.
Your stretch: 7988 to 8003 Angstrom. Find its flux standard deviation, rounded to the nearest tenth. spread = 0.2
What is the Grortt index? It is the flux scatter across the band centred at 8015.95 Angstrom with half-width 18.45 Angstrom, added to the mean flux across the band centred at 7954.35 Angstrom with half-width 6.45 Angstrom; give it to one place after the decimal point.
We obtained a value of 73.1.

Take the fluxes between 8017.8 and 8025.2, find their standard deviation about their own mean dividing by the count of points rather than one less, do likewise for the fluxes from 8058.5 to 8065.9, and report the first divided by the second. 3.4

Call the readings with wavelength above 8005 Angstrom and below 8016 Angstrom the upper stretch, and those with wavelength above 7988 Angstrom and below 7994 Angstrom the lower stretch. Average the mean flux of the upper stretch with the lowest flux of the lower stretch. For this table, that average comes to 72.2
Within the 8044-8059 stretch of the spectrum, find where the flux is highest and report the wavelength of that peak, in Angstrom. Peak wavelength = 8053.87 Angstrom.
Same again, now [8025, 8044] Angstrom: 8040.90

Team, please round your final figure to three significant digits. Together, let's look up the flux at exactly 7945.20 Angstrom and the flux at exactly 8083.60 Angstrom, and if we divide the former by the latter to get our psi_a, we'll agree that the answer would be 1.01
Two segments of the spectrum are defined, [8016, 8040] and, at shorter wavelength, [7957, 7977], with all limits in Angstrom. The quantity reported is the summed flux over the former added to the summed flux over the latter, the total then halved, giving 855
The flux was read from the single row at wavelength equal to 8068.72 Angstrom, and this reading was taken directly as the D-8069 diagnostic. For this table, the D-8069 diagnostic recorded 71.15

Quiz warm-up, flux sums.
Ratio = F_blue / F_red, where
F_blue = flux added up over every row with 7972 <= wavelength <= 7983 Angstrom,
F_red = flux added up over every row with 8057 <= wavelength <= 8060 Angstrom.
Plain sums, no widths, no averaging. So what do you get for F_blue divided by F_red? 3.0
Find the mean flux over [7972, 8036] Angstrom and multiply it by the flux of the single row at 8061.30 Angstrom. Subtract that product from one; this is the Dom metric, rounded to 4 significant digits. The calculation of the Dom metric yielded -5171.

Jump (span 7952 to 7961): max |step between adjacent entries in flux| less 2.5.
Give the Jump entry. -2.0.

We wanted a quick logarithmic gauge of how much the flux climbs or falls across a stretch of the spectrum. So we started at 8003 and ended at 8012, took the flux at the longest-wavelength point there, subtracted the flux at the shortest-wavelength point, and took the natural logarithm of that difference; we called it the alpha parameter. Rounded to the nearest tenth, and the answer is 2.0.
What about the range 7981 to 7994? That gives -4.6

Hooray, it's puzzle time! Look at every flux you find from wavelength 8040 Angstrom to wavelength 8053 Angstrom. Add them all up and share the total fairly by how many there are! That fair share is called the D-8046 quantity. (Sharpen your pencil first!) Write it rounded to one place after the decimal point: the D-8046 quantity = 71.9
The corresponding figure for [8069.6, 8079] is 72.3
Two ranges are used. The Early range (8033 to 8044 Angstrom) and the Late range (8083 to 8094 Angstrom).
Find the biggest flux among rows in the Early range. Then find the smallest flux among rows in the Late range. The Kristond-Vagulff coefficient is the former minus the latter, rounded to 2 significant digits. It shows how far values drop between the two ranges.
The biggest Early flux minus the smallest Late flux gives 5.7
